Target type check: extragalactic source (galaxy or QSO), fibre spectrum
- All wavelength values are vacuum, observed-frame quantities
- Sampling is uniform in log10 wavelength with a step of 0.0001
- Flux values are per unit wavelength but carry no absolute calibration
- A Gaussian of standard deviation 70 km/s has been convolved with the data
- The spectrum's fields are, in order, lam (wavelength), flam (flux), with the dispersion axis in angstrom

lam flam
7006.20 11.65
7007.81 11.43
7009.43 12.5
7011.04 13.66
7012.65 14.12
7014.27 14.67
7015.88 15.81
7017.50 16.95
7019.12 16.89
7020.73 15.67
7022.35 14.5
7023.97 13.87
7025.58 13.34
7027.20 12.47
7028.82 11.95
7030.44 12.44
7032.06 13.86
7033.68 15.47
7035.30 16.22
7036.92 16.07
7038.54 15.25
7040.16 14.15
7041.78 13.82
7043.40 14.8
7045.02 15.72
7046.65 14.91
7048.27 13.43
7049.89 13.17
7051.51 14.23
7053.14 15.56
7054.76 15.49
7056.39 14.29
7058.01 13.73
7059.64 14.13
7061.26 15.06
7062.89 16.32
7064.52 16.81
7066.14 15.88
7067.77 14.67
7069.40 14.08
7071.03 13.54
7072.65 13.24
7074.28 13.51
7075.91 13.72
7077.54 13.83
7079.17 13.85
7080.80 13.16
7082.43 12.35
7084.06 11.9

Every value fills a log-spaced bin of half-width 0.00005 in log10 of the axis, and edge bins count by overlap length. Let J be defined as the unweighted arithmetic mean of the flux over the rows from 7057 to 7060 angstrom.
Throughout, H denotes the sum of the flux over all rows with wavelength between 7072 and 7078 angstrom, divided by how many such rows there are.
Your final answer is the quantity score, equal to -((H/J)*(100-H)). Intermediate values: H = 13.6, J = 13.9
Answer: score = -84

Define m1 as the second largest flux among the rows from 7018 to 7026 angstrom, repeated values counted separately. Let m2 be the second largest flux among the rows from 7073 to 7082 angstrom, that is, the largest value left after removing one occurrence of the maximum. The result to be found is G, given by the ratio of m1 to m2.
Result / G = 1.13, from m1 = 15.67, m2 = 13.83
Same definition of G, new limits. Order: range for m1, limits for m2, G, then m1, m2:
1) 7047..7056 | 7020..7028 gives 1.07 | 15.49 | 14.5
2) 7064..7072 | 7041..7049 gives 1.07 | 15.88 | 14.91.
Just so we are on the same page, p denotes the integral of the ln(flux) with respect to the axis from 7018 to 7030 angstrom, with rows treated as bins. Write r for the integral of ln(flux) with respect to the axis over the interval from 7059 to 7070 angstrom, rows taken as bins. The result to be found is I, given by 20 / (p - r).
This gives 12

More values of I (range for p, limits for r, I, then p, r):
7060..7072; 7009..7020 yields 7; 32.6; 29.8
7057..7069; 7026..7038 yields 20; 32.6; 31.6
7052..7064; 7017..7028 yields 7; 32.4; 29.5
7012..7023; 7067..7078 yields 16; 30.1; 28.9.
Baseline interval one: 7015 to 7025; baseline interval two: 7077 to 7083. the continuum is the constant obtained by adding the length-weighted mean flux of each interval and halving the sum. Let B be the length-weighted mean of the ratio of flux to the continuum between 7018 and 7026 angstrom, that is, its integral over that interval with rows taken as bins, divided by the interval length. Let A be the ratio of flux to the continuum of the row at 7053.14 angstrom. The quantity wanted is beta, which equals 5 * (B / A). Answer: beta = 4.8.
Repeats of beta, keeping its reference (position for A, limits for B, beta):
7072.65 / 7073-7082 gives 5.1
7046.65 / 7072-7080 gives 4.6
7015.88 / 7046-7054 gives 4.5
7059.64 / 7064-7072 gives 5.3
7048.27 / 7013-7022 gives 5.9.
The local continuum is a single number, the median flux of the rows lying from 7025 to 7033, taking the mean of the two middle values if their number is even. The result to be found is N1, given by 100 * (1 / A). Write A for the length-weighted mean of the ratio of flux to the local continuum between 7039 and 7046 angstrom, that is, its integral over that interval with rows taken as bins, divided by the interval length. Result 85.1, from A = 1.18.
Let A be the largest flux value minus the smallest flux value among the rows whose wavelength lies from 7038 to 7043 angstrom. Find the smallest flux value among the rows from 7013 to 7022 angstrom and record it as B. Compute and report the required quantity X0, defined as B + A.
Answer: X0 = 16.1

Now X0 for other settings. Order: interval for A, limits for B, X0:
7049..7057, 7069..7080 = 15.6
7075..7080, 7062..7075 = 13.4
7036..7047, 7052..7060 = 16.0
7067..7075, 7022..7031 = 13.4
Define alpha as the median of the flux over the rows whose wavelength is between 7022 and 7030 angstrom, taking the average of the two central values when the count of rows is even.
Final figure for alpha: 13.3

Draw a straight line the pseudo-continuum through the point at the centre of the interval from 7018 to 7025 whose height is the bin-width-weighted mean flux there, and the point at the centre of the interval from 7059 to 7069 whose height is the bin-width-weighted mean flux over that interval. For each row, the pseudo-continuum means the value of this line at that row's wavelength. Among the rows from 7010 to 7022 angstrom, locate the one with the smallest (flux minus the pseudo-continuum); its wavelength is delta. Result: 7011.04 angstrom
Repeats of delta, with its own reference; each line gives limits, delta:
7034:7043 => 7041.78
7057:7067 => 7058.01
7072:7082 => 7080.80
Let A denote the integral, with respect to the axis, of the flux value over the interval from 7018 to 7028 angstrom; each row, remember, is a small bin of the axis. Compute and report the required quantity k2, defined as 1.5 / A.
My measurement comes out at 0.0103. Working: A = 145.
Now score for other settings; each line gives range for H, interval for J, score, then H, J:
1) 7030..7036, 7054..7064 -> -84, 14.5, 14.8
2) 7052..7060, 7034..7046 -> -83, 14.6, 15.1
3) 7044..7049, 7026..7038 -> -89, 14.7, 14.1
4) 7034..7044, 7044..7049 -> -87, 15.1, 14.7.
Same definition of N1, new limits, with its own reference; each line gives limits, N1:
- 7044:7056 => 85.2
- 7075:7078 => 90.7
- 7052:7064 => 83.4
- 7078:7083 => 94.4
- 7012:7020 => 79.3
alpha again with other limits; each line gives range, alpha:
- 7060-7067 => 16.1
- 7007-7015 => 13.7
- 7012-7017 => 14.7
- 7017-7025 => 15.7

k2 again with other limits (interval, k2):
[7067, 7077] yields 0.0109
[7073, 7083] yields 0.0112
